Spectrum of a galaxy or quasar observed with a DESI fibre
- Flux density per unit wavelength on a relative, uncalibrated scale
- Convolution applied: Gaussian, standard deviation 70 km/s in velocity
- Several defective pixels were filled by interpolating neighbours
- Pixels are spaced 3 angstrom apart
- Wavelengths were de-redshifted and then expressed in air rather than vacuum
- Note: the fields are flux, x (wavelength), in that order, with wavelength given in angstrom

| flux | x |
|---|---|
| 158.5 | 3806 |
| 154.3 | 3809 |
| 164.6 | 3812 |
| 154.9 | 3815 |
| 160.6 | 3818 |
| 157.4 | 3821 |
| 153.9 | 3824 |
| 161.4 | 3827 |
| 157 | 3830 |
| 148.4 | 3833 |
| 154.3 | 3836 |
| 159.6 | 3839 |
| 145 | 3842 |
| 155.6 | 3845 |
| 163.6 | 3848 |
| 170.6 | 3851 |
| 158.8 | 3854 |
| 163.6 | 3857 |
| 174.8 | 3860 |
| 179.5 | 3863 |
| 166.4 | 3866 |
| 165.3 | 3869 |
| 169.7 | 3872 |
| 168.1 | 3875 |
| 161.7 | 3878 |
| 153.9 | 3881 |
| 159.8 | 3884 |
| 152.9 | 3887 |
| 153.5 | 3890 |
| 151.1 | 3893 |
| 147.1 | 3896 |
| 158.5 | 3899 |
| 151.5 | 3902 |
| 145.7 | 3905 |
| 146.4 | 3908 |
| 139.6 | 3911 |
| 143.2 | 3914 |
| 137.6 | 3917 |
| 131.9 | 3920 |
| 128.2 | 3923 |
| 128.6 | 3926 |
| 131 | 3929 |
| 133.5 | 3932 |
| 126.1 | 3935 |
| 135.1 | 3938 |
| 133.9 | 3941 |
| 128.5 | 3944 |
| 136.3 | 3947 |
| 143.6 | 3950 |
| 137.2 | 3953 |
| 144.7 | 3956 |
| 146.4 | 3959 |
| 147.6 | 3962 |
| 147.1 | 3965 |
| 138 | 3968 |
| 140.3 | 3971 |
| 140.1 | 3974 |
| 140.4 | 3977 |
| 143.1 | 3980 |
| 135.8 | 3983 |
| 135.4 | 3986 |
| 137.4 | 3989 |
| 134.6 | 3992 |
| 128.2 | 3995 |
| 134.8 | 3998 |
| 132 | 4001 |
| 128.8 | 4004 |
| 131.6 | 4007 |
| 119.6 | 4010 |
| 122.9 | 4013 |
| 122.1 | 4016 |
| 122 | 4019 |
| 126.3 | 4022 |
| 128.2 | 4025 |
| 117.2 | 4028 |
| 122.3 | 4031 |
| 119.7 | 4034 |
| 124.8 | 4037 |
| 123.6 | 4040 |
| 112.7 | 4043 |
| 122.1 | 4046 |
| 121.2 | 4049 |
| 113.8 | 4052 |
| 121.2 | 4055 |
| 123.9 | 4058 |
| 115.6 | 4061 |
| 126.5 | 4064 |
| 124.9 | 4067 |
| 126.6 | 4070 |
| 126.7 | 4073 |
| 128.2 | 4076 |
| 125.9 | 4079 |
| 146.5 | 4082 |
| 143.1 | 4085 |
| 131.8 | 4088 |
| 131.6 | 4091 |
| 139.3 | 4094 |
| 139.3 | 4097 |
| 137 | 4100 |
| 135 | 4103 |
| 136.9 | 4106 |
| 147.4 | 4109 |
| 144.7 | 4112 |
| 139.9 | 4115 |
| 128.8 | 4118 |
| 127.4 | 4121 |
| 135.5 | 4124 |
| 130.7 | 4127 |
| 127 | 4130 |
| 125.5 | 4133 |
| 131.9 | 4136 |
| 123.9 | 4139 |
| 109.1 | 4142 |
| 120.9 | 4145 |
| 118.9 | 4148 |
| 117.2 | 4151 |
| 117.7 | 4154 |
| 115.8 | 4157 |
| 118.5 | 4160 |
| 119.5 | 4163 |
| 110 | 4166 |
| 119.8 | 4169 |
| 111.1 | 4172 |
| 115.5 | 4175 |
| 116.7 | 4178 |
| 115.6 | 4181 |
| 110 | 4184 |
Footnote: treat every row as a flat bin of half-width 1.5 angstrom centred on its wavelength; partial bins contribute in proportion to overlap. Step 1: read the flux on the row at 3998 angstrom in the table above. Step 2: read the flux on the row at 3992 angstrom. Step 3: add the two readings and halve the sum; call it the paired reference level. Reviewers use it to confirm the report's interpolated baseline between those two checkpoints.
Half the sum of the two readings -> 135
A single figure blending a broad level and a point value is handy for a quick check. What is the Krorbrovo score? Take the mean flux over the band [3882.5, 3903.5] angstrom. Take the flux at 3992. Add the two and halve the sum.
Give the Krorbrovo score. 144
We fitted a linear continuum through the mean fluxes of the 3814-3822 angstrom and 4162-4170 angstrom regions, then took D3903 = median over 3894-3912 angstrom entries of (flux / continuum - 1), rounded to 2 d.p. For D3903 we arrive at -0.01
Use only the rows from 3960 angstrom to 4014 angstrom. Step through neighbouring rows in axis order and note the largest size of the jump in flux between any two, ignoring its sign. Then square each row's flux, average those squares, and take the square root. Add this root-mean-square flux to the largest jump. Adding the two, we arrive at 148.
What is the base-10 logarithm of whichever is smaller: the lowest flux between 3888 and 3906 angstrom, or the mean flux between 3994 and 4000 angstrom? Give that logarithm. 2.12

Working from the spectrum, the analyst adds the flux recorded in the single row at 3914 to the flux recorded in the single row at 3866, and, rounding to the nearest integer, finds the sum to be 310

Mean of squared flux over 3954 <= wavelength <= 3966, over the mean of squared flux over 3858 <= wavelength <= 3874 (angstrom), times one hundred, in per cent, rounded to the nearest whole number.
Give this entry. 73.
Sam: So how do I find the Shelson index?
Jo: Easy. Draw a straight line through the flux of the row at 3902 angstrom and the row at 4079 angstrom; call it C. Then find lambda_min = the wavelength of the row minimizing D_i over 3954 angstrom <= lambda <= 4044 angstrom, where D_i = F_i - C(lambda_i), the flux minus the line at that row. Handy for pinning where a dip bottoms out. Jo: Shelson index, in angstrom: 4043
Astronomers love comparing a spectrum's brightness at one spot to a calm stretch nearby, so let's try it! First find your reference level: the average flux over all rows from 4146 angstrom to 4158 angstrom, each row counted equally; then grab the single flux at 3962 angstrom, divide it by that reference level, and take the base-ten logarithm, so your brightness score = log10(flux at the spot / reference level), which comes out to 0.10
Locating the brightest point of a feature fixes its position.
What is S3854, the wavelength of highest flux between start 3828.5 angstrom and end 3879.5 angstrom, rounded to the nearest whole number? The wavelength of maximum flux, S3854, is 3863 angstrom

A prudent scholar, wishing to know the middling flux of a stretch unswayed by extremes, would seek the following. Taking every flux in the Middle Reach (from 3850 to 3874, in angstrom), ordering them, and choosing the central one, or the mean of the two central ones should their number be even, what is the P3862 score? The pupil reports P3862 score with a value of 168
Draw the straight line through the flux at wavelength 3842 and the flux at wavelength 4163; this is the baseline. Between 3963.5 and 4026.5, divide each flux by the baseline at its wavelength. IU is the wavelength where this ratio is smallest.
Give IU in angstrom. 4010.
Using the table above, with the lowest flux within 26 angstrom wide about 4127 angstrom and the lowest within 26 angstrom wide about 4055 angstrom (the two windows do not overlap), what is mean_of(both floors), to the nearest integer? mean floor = 118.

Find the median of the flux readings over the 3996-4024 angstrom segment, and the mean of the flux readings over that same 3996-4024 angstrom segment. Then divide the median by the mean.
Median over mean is 1.00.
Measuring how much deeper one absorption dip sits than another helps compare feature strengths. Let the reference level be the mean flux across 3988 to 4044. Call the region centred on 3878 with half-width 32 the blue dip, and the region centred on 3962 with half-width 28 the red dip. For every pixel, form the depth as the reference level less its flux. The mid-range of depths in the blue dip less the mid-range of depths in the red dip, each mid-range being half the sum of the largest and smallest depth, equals -26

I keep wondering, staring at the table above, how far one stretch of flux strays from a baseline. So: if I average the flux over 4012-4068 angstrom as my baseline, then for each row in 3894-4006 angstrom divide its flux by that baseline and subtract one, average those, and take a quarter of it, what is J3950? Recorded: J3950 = 0.034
